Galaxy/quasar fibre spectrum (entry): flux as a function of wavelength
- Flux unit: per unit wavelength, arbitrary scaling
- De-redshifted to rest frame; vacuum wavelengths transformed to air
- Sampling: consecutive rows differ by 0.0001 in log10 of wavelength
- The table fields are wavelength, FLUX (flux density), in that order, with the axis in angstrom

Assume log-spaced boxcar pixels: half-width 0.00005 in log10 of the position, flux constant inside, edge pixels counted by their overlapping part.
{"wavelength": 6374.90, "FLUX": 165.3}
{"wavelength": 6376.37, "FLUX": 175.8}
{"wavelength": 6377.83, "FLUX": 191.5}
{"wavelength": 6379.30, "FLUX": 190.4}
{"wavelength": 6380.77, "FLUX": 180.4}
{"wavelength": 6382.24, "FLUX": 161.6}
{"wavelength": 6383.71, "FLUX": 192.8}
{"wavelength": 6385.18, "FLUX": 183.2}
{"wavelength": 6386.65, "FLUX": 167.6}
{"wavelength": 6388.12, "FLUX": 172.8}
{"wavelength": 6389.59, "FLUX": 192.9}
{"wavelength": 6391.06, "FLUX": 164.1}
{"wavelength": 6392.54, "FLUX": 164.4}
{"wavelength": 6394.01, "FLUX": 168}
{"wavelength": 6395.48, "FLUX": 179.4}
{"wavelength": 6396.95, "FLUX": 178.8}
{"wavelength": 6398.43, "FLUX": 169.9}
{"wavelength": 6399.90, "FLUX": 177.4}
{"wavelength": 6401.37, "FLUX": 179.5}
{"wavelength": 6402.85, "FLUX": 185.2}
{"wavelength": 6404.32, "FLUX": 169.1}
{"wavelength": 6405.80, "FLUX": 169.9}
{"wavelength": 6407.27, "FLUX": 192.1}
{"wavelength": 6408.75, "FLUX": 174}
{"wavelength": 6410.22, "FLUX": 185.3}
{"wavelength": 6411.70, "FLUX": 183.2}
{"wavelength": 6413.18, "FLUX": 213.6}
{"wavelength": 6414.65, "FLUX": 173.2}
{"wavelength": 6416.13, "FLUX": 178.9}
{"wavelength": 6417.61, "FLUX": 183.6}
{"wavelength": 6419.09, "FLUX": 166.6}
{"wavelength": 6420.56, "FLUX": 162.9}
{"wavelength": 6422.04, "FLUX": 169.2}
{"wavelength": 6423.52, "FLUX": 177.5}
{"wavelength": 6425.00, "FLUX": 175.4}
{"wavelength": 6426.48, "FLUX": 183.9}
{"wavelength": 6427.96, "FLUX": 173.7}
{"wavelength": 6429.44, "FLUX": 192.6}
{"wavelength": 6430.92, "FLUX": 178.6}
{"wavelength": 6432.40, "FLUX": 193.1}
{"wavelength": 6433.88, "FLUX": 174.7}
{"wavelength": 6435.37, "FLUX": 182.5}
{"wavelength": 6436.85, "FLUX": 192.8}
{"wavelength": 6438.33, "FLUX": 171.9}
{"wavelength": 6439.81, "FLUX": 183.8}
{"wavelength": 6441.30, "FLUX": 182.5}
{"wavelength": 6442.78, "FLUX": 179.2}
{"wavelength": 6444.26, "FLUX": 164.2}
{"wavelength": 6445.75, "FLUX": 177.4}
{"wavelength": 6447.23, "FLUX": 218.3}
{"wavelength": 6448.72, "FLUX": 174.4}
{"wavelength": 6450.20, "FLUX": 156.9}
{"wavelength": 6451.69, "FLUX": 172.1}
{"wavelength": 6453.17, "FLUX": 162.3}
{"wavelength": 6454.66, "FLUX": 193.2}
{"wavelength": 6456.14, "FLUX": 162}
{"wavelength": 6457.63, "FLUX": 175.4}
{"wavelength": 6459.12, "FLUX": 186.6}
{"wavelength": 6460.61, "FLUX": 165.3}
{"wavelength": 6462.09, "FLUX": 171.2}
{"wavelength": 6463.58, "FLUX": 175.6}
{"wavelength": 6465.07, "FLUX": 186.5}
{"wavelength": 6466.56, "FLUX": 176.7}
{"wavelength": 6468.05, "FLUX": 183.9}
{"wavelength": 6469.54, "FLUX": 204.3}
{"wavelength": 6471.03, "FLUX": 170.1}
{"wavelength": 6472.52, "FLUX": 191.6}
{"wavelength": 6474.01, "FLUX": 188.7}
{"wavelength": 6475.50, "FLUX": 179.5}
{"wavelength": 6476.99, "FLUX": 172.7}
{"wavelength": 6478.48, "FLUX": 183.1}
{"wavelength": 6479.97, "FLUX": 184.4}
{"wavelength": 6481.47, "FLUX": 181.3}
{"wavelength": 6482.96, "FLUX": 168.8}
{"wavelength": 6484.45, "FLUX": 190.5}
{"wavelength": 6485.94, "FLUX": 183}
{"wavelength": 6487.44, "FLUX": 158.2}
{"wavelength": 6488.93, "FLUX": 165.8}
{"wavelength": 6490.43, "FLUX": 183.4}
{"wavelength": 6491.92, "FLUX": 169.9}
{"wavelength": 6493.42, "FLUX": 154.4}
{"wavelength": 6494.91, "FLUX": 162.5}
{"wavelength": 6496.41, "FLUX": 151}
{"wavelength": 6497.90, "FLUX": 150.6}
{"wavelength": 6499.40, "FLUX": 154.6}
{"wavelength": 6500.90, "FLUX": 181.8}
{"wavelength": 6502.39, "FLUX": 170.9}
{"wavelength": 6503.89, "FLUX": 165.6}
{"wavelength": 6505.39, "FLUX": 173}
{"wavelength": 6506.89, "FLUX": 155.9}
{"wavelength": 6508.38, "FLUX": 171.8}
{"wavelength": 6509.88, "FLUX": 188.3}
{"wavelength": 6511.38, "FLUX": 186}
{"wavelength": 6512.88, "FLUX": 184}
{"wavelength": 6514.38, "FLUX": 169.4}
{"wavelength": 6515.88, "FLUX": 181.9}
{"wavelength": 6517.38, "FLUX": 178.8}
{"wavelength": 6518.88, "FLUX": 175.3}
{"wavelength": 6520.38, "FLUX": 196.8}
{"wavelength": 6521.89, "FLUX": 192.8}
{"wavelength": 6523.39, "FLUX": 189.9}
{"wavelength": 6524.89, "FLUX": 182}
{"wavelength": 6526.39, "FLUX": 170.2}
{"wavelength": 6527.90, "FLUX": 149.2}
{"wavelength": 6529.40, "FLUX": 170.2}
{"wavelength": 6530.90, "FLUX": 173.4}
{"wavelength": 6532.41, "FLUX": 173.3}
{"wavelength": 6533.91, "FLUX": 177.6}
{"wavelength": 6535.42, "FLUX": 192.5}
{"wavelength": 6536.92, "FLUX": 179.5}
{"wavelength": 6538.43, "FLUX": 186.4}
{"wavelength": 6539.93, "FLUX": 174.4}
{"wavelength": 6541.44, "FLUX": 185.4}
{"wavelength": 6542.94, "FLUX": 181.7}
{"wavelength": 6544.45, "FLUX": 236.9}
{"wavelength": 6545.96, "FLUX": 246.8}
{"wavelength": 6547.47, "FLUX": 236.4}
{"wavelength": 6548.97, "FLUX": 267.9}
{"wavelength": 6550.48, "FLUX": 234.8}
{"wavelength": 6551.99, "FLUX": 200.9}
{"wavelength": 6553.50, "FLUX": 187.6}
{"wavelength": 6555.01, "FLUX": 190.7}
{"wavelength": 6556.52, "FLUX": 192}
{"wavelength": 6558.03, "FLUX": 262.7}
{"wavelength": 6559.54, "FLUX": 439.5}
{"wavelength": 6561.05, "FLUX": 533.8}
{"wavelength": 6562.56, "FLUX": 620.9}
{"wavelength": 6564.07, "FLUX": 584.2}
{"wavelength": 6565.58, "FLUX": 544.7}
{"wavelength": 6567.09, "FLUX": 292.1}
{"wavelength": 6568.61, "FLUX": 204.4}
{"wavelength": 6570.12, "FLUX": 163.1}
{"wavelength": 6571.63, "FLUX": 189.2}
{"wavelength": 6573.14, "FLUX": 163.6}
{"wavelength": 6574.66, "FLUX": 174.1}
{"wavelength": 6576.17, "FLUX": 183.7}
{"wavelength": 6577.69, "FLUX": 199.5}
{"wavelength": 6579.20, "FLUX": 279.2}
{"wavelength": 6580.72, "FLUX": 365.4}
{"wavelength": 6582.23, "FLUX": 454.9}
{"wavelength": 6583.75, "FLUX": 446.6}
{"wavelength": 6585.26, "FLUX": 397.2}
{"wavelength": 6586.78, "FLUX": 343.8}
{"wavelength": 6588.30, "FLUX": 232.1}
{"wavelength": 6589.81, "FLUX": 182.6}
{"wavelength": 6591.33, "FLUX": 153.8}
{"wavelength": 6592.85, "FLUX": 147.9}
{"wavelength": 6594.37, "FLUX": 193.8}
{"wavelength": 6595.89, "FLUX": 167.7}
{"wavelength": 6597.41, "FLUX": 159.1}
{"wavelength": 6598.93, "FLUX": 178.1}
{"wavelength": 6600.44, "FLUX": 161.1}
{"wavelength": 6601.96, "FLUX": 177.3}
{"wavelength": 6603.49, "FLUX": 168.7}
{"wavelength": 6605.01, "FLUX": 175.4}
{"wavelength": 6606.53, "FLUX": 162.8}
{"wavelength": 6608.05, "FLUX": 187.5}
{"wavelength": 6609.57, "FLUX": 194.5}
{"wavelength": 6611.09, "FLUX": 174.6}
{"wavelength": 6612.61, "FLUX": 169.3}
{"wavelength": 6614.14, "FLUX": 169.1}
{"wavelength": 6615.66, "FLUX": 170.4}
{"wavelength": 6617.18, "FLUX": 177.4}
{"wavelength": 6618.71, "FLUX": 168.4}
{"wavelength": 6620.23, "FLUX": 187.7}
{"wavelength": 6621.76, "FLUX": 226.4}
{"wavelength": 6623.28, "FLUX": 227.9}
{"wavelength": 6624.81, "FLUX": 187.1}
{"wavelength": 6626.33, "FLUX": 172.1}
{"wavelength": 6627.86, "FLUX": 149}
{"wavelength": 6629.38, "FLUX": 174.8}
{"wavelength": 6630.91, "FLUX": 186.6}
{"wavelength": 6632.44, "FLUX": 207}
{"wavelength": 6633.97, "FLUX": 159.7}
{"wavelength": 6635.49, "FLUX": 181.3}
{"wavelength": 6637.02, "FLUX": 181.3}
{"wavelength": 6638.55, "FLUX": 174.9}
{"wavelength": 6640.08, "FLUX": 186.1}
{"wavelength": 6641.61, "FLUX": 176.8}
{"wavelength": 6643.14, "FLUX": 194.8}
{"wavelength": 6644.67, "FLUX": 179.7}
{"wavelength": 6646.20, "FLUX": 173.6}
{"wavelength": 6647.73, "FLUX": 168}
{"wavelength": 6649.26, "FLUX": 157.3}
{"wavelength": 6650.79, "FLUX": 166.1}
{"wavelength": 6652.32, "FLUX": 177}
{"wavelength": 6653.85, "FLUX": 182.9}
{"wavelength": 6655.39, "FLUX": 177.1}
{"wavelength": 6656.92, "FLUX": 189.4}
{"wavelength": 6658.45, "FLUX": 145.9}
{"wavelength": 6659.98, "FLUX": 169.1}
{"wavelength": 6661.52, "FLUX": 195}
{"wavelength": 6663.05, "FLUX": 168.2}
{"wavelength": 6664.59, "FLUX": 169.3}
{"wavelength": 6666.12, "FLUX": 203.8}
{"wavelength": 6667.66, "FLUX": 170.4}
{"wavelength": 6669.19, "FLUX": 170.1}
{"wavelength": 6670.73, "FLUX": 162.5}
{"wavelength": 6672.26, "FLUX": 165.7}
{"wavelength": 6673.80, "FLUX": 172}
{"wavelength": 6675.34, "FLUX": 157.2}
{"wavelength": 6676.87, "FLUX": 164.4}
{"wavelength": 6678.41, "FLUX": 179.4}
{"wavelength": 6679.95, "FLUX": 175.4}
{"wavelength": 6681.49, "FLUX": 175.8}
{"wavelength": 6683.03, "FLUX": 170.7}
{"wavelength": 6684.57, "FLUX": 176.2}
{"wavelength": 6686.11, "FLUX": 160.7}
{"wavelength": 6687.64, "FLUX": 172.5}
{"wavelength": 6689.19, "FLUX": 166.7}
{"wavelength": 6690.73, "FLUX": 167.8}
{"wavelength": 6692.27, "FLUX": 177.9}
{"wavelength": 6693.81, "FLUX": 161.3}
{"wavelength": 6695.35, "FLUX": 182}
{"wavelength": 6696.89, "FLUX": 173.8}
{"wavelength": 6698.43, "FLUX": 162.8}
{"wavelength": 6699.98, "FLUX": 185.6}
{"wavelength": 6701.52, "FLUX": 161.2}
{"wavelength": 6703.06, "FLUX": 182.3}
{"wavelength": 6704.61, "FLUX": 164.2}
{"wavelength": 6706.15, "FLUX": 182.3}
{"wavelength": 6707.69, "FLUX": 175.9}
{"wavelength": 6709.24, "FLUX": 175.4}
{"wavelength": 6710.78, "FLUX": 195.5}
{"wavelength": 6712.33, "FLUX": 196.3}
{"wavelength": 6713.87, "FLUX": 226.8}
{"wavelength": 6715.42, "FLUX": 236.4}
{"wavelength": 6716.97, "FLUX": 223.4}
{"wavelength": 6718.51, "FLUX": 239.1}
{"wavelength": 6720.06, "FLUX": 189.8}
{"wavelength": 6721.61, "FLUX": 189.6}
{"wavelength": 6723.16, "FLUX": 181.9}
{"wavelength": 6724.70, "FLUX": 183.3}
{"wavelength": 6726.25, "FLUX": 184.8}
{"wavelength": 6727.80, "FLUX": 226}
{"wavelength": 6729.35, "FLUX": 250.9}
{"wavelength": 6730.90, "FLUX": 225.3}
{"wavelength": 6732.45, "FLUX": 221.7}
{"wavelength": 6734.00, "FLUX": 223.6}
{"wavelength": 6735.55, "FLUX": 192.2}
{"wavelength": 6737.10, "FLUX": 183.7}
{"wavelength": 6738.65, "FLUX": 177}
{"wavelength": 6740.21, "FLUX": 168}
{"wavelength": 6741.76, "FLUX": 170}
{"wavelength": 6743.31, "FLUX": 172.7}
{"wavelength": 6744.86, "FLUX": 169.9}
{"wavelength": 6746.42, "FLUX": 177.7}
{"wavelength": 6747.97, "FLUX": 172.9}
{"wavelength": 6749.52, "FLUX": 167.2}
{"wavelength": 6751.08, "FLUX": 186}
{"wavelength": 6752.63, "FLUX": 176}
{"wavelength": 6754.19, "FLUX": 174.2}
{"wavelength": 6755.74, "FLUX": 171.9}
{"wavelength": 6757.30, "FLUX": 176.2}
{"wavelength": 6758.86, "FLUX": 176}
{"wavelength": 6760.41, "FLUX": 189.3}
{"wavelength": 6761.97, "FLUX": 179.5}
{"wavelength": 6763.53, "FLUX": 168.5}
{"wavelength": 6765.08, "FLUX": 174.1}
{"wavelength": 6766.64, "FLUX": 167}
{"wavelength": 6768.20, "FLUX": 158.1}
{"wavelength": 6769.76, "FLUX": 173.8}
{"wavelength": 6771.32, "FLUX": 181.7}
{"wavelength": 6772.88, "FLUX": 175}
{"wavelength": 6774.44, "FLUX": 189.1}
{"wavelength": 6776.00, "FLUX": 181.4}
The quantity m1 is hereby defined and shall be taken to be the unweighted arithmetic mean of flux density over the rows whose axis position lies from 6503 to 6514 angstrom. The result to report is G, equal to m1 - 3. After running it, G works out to 172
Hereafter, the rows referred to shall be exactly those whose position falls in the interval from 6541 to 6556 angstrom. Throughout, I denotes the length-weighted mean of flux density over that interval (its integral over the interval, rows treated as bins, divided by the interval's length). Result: 217.2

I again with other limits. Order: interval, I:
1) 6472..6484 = 181.4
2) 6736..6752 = 174.9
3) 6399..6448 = 180.7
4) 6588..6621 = 174.6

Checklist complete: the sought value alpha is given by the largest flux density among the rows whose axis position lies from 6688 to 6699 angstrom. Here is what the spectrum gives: 182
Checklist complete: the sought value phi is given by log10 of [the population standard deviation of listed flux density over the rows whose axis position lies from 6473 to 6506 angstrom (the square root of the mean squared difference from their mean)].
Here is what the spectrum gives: 1.09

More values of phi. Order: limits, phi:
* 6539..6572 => 2.16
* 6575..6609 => 1.99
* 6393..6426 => 1.02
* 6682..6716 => 1.28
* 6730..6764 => 1.24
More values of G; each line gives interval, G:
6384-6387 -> 172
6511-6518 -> 177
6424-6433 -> 180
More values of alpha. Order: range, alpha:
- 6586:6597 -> 343.8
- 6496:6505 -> 181.8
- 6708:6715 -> 226.8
